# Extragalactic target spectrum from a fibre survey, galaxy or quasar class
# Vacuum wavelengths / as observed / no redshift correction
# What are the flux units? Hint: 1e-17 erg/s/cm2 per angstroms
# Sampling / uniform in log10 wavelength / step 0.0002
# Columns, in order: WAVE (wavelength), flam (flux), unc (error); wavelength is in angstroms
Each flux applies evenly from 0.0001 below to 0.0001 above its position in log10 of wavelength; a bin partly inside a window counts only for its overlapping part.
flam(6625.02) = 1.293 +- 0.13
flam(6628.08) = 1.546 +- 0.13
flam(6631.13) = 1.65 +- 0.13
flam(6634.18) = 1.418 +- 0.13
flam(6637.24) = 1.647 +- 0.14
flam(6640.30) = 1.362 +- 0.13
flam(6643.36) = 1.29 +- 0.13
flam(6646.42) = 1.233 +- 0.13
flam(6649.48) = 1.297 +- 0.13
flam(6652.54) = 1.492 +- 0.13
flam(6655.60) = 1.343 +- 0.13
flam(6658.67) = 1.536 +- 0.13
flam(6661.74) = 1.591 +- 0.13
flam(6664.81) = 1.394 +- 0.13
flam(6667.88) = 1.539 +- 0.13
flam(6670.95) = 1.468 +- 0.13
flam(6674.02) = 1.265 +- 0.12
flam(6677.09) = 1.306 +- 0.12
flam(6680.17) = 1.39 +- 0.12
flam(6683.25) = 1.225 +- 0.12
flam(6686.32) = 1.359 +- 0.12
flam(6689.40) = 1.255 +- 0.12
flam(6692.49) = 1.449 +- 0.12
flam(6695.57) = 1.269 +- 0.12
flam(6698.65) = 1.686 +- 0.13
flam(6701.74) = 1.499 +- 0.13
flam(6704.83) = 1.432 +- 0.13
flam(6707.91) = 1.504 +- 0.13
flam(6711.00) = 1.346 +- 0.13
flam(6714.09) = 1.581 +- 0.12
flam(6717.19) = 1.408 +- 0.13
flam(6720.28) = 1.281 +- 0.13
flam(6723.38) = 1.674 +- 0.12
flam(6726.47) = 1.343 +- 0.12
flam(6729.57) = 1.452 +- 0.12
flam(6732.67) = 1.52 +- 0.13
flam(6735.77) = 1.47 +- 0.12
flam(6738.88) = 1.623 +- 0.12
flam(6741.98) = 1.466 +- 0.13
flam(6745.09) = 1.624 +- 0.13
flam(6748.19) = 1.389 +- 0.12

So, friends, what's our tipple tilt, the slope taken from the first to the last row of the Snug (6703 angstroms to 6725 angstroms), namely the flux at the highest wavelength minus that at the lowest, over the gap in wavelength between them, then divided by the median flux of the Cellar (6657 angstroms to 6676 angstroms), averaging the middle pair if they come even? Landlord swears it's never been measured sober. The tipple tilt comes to 0.0087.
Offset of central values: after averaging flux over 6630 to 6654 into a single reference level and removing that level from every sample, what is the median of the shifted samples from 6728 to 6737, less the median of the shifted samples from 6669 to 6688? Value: 0.14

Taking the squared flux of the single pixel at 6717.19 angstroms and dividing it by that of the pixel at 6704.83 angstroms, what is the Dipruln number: 0.97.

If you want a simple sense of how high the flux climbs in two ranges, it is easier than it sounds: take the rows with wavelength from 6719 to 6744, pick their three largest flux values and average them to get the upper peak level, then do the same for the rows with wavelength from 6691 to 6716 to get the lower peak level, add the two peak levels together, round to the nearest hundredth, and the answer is 3.20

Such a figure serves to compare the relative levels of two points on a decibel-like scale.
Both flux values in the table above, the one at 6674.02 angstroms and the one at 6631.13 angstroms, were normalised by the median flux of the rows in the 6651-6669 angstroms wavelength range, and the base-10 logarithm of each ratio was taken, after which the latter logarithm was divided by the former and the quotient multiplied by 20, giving -10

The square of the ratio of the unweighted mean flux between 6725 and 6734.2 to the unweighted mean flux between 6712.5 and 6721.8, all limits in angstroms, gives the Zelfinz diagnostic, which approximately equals 1.02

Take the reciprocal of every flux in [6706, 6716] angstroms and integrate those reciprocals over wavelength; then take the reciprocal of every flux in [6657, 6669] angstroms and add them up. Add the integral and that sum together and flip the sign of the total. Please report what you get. -9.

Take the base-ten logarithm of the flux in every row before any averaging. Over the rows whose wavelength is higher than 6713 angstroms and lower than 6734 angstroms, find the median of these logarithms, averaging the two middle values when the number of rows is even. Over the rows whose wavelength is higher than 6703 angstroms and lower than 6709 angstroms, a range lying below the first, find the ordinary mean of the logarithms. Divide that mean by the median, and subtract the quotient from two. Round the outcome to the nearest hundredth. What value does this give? 0.97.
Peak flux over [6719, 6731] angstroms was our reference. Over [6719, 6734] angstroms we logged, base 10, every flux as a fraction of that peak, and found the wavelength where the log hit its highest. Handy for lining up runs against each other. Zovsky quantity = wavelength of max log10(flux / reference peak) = 6723.38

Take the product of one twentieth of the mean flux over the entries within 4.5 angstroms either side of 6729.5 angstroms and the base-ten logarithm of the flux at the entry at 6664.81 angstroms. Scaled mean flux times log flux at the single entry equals 0.010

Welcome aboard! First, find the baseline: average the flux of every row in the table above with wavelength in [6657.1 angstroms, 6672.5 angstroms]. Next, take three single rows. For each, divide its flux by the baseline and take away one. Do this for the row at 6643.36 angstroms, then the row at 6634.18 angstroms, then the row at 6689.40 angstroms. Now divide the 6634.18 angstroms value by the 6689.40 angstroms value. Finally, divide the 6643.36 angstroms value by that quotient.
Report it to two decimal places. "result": -0.41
